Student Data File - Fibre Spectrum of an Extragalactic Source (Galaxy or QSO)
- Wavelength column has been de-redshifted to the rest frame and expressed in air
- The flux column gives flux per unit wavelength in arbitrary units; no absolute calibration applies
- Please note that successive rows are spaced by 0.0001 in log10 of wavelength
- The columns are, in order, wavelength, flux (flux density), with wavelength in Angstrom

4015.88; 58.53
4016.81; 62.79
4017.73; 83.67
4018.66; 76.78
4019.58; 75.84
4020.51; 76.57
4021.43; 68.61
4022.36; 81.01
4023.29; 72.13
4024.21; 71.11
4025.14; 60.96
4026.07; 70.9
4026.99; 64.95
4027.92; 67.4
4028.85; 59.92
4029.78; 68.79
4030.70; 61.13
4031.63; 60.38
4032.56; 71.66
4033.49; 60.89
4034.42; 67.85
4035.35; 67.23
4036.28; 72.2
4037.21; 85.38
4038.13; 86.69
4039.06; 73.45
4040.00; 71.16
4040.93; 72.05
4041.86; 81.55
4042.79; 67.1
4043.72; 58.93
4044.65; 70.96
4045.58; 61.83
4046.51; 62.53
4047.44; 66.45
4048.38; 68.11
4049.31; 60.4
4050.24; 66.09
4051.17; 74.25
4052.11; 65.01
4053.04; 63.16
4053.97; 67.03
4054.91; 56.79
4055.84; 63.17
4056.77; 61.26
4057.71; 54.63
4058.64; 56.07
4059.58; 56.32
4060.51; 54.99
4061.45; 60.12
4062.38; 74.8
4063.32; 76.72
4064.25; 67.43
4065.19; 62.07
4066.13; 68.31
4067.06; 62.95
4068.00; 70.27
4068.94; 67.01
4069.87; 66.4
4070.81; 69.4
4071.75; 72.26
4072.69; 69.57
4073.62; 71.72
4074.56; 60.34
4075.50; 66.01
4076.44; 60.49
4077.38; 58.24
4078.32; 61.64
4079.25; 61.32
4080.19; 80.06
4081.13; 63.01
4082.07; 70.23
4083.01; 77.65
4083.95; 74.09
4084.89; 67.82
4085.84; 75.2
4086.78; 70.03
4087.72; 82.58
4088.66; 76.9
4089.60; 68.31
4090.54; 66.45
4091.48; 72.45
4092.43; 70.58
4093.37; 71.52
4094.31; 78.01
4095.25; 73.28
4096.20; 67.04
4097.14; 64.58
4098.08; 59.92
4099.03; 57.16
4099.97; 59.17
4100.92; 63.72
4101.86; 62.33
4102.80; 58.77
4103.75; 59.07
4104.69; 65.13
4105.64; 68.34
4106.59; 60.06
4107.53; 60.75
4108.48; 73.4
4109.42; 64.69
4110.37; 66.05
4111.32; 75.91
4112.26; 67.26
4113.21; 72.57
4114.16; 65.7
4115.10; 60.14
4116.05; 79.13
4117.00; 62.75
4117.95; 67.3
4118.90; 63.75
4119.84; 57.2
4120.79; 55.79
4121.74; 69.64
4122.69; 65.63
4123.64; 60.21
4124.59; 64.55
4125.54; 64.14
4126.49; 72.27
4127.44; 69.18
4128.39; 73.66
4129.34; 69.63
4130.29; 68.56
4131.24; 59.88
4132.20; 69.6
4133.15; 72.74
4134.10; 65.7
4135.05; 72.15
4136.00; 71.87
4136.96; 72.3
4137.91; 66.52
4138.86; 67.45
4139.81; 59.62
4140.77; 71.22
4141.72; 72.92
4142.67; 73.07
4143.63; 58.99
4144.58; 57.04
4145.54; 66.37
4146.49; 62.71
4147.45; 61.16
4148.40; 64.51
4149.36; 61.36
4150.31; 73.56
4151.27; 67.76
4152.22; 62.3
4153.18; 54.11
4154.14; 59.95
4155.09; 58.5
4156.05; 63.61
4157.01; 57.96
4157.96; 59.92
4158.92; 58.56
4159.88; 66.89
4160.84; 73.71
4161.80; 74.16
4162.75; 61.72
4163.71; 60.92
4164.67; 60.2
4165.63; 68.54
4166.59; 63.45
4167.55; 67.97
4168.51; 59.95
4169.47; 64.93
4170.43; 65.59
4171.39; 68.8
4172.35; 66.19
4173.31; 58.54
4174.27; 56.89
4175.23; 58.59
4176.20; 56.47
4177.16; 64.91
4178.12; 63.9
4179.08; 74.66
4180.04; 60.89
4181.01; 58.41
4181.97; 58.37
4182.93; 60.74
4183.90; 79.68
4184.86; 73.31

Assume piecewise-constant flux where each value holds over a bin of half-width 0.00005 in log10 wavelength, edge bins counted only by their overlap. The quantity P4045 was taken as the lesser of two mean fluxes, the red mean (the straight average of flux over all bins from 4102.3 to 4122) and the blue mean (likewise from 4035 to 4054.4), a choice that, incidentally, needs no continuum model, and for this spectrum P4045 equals 65.4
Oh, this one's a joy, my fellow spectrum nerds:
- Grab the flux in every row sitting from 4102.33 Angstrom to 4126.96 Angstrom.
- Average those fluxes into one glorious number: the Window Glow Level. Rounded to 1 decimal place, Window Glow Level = 65.4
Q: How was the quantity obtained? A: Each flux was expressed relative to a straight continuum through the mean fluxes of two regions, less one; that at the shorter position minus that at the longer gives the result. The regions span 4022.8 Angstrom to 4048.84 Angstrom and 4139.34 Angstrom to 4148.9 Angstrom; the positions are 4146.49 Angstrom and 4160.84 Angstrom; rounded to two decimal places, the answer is -0.18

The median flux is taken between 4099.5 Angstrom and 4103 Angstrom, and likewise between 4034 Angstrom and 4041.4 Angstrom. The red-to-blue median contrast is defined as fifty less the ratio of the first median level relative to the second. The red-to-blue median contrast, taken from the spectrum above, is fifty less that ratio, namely 49.2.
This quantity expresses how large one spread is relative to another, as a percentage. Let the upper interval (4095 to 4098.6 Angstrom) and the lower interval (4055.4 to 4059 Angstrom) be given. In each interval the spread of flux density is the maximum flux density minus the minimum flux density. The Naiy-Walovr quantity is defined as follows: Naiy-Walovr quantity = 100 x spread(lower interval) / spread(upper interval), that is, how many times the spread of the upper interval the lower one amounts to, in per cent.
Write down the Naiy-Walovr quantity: 64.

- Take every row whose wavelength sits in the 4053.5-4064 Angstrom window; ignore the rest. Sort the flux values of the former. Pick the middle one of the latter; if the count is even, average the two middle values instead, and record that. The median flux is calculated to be 60.1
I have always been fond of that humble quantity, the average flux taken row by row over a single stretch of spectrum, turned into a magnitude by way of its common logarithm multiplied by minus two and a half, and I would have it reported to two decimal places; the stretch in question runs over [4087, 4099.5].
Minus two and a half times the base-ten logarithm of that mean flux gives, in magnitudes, -4.61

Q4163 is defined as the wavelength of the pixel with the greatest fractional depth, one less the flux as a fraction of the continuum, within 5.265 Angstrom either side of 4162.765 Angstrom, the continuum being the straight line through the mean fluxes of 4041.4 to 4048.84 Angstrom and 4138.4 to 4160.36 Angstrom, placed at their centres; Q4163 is 4158.92 Angstrom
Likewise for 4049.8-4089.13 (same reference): 4057.71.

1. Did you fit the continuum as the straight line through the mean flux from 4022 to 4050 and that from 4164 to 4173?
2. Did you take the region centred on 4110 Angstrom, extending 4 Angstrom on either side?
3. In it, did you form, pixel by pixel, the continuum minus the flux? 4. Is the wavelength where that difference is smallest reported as 4111.32 Angstrom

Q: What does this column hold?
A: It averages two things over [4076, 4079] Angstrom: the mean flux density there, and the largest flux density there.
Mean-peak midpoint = 61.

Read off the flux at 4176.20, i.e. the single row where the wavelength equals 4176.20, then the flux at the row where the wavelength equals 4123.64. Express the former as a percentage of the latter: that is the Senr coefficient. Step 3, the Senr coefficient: 94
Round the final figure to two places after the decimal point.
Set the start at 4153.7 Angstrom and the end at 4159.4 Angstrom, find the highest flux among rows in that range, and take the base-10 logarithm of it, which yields 1.80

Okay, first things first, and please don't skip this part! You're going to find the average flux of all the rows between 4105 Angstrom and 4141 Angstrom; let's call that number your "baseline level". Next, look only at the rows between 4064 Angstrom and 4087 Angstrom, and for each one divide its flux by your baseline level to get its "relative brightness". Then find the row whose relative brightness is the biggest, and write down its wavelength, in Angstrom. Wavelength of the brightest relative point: 4080.19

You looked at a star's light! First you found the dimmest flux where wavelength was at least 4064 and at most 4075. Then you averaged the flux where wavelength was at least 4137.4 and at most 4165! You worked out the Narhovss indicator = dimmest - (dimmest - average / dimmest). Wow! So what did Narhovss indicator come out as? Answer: 1.06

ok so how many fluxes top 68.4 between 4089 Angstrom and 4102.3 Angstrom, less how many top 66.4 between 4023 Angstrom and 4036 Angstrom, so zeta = -3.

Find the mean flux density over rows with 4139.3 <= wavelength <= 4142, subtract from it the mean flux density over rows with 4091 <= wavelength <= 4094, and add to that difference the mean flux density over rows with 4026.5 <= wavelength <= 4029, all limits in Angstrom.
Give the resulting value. 60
